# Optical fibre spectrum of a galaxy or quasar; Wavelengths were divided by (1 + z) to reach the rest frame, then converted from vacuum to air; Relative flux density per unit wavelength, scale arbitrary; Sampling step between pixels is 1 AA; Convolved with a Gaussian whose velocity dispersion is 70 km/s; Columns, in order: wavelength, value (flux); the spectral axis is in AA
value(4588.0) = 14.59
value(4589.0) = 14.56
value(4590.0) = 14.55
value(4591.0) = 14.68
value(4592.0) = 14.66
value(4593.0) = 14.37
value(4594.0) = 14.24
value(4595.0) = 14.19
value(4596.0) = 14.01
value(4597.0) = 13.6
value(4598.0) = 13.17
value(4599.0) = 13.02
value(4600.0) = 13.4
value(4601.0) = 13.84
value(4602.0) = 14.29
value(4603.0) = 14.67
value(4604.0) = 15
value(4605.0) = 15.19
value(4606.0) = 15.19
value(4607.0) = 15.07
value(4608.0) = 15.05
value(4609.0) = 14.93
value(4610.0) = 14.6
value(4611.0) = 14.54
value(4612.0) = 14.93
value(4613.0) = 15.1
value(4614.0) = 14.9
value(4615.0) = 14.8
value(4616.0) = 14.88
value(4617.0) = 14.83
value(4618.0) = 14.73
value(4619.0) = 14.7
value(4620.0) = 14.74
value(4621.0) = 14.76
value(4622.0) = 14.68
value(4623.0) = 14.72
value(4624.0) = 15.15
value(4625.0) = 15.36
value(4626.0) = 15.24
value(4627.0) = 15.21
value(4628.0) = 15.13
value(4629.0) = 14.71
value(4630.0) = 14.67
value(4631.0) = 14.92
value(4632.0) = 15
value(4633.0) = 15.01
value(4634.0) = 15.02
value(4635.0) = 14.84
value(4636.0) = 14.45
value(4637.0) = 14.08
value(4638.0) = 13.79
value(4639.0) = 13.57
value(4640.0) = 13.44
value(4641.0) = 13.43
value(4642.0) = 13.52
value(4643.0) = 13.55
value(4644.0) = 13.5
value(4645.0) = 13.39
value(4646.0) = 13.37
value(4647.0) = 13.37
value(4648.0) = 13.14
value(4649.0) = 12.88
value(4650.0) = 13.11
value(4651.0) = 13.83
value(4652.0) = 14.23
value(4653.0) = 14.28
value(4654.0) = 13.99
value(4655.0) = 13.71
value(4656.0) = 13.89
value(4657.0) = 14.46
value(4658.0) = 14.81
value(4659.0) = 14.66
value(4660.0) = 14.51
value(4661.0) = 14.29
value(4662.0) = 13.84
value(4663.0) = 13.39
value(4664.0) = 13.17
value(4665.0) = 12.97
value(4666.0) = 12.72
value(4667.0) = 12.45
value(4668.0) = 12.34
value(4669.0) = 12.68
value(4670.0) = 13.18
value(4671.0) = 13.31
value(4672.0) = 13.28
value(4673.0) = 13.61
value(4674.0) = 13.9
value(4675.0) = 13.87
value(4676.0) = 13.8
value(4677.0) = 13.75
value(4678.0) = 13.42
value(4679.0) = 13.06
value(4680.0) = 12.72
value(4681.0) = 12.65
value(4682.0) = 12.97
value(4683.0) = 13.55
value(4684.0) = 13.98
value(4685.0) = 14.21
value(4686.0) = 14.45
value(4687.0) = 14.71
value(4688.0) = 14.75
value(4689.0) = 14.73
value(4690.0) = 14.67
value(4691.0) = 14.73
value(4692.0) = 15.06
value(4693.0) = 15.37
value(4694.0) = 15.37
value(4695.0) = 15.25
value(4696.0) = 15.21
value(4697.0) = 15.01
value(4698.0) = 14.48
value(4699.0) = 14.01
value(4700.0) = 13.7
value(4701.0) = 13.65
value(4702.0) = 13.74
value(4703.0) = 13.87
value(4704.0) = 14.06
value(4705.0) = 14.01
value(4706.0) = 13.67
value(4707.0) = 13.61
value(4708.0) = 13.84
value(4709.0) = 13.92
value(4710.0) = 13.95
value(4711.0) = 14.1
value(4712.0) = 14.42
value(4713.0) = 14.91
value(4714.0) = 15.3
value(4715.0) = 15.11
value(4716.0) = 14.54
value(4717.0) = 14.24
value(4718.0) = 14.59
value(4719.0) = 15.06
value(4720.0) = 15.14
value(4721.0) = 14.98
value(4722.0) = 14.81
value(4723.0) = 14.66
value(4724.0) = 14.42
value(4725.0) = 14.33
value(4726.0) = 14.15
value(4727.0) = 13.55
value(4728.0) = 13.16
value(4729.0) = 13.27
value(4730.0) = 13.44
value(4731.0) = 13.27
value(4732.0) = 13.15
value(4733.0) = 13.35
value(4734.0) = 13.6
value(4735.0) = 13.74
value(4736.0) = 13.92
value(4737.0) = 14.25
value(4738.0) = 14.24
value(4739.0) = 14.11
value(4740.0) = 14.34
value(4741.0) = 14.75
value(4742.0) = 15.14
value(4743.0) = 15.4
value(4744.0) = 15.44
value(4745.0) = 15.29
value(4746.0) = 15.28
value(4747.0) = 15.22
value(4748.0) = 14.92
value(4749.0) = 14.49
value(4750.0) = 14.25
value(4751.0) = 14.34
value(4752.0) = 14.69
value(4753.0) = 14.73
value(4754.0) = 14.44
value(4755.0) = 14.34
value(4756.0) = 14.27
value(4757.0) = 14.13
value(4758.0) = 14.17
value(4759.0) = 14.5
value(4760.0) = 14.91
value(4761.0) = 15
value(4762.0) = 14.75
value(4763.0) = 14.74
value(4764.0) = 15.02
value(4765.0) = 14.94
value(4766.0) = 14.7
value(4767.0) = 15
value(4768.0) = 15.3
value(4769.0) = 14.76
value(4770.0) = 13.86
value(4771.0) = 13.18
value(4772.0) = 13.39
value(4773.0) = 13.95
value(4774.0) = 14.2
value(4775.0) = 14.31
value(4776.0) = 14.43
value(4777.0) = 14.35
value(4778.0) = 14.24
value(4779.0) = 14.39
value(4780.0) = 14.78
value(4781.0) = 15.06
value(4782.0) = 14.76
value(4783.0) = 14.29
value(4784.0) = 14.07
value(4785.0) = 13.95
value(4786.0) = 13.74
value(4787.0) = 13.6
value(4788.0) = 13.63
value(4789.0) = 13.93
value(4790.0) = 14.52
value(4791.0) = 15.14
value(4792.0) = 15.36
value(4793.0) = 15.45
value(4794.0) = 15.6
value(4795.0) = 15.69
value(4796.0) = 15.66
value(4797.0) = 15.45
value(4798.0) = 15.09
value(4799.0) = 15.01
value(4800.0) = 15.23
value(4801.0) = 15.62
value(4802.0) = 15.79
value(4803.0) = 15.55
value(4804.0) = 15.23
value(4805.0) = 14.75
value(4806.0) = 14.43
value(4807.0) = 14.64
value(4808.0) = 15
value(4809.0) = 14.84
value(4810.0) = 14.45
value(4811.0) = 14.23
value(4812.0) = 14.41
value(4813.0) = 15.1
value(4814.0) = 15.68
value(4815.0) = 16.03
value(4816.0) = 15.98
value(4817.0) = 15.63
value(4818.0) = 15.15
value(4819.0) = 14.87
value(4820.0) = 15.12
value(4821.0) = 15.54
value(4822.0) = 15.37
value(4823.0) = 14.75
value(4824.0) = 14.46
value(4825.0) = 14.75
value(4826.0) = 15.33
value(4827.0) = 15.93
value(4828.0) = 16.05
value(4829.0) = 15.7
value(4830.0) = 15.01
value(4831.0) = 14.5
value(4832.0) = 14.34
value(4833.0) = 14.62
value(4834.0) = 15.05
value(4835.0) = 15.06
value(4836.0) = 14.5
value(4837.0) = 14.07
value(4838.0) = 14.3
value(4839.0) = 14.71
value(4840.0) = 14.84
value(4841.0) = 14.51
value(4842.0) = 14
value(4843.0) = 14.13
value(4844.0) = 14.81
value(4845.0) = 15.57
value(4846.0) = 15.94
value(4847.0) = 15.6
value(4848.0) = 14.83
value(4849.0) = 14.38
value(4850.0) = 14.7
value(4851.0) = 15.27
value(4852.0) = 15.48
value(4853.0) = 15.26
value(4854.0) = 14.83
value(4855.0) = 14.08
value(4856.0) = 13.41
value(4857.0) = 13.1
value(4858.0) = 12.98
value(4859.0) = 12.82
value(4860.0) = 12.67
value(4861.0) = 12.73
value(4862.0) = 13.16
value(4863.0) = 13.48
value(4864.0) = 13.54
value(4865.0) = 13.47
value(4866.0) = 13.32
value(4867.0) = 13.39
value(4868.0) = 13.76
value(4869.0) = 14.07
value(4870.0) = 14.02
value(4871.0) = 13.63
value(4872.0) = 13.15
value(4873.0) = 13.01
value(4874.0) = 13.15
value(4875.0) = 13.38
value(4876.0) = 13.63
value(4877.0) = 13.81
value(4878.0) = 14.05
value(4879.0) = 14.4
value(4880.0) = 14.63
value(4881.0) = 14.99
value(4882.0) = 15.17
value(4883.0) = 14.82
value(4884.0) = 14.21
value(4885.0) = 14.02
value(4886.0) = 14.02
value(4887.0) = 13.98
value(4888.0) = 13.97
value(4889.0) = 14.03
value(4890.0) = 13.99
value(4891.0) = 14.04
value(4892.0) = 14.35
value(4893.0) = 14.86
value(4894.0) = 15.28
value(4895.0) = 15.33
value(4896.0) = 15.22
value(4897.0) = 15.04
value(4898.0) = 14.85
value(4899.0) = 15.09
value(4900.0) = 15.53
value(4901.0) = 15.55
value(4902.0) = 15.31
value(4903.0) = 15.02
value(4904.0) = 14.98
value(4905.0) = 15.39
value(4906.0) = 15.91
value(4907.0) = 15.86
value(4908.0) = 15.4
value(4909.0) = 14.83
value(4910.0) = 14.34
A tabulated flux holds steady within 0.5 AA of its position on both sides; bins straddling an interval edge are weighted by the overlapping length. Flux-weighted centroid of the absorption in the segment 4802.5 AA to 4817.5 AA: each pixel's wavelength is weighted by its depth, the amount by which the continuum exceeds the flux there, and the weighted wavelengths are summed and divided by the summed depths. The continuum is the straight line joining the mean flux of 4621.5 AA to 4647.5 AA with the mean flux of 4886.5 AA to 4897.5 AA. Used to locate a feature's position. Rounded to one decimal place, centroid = 4811.8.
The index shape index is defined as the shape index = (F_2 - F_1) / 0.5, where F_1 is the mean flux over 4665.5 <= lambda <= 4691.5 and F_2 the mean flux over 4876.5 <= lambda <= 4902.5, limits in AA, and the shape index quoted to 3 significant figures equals 2.08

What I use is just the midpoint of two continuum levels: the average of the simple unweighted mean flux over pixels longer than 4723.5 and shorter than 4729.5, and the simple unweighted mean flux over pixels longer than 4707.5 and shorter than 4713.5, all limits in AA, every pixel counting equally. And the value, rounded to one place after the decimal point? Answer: 14.0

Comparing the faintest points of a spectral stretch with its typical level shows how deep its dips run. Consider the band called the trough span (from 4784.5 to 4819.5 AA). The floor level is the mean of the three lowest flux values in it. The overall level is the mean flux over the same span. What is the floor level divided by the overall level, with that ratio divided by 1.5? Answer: 0.61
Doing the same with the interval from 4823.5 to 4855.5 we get 0.63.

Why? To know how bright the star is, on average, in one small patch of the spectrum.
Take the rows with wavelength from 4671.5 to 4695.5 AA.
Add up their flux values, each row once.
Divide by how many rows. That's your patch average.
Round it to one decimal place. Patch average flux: 14.1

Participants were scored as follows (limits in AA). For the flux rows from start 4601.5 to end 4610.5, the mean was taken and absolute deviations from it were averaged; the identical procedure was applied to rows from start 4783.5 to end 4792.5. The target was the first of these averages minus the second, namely -0.3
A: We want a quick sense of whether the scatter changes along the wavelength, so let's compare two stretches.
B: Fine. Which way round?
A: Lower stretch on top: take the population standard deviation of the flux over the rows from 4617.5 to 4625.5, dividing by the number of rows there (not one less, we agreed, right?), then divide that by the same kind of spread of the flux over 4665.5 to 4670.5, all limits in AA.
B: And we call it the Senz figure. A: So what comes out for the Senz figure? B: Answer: 0.82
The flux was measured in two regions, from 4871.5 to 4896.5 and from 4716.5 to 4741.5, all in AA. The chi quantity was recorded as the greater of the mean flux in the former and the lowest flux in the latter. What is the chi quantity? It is 14.2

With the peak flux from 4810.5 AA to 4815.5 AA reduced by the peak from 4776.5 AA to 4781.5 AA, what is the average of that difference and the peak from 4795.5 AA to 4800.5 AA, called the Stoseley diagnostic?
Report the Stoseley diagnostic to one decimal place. 8.3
